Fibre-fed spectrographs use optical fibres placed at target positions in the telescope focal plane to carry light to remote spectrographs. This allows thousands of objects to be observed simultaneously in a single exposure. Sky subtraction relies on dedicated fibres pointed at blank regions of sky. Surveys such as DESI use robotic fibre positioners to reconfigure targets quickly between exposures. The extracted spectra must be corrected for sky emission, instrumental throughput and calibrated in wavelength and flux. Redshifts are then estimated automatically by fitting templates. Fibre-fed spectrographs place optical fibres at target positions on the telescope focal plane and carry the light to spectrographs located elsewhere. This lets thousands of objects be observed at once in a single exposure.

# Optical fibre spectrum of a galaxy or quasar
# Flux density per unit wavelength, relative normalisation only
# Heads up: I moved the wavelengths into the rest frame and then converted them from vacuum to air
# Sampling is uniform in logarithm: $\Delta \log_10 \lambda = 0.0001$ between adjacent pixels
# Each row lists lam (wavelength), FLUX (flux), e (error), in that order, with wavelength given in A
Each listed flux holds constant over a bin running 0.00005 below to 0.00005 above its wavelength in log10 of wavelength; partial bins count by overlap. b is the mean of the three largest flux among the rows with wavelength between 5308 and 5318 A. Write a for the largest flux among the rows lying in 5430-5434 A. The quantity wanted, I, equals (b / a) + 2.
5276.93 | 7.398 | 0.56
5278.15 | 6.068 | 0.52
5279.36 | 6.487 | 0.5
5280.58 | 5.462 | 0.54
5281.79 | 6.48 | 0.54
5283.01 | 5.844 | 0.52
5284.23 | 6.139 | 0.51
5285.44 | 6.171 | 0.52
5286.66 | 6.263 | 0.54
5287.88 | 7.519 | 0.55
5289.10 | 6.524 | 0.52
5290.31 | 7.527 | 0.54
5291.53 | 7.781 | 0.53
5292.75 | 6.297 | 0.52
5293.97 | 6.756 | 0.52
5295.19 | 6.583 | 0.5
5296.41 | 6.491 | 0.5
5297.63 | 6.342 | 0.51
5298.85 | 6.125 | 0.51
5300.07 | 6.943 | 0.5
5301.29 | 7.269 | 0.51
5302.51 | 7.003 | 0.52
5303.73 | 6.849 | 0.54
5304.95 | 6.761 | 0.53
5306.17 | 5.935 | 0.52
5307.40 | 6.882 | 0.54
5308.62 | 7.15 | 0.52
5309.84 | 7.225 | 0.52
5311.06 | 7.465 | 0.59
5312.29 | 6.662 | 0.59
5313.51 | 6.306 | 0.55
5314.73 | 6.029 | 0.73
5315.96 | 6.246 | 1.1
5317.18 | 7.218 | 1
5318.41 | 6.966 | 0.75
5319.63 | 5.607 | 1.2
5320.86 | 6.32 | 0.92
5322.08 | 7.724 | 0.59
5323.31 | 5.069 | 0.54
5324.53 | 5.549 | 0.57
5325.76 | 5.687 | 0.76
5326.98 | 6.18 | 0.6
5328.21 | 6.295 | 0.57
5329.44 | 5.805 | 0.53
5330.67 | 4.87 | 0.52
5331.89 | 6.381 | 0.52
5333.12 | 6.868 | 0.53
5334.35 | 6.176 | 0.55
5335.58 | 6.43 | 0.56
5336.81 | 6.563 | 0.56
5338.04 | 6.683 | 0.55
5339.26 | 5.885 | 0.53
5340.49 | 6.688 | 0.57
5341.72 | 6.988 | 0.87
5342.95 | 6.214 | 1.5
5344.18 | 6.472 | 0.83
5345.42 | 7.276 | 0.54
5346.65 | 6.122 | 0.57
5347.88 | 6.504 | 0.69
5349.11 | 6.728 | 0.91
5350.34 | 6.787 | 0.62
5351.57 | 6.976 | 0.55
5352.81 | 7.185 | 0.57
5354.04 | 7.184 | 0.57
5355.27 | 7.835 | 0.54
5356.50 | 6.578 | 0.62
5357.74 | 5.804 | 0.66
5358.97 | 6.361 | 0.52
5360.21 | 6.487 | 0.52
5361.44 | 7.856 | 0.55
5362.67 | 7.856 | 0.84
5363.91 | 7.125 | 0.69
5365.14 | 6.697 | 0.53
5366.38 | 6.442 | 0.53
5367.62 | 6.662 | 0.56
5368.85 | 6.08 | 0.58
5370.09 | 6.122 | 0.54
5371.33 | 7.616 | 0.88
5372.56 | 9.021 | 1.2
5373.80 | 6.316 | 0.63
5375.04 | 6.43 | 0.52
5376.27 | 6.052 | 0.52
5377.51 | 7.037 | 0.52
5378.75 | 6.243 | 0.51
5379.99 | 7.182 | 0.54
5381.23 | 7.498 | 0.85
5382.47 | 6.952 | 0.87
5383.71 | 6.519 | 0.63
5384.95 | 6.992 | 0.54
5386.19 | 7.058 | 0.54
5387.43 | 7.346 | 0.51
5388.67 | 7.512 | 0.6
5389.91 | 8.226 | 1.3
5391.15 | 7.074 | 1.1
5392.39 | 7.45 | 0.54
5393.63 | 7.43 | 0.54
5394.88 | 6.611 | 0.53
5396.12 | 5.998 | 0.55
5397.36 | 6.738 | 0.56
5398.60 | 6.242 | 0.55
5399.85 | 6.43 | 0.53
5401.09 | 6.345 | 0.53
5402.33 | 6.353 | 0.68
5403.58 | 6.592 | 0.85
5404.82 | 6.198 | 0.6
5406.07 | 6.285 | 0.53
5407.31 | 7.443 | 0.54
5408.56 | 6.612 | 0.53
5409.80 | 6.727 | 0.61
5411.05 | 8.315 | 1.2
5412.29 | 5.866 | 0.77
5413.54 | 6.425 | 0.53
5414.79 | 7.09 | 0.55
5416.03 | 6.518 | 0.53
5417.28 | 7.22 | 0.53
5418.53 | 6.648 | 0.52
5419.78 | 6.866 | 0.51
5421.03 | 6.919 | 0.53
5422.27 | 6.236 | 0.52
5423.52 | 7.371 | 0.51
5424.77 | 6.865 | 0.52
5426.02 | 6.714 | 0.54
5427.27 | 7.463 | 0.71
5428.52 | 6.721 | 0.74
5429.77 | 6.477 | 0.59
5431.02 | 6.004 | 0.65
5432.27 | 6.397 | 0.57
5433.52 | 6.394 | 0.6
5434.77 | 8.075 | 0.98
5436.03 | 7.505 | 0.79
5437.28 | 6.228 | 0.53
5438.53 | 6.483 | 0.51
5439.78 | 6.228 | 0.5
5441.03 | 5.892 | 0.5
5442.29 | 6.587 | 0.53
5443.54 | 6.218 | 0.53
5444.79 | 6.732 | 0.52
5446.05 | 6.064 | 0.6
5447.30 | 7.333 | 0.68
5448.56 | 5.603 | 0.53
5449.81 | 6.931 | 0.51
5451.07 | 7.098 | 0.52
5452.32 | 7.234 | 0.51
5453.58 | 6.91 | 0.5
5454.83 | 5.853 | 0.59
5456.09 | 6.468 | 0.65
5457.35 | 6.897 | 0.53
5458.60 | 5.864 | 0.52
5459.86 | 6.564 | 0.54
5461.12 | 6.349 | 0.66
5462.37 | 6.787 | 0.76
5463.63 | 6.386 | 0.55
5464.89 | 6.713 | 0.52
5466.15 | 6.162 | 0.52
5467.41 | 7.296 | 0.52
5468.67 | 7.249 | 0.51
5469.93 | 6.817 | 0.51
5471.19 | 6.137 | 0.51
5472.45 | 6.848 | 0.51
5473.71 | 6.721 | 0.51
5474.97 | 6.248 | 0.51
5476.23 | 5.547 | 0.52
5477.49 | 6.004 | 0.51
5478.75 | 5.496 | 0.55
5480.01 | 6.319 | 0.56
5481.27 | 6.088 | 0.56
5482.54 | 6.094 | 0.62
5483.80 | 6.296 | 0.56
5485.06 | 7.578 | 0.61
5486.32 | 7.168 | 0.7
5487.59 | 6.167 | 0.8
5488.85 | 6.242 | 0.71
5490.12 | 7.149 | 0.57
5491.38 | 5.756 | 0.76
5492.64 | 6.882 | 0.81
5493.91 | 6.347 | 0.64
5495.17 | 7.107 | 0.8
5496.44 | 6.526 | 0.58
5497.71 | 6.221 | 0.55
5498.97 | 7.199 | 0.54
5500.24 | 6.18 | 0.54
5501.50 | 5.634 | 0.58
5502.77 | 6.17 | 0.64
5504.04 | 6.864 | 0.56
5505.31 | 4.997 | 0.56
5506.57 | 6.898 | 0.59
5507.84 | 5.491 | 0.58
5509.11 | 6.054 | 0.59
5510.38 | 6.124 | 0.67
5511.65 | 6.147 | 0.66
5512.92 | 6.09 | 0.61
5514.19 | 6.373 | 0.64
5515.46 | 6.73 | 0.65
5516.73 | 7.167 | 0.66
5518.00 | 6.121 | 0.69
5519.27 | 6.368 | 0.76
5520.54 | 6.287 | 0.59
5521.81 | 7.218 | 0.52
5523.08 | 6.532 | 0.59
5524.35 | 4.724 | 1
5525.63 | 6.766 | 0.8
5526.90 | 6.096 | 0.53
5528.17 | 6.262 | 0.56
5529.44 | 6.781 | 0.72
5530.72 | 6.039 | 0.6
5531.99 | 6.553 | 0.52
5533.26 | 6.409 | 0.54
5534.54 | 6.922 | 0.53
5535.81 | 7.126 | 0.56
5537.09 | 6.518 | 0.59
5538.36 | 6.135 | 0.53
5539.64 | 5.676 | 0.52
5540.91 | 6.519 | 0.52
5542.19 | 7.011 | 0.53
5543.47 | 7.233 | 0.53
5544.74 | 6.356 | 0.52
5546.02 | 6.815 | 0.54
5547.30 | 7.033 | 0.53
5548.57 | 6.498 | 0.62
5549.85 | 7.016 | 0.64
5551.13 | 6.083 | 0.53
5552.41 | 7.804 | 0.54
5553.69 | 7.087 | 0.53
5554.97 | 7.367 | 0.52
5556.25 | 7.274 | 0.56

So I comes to 3.14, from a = 6.397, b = 7.30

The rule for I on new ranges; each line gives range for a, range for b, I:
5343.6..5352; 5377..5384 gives 2.99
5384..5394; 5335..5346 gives 2.85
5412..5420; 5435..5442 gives 2.93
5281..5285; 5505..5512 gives 2.99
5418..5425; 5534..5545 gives 2.97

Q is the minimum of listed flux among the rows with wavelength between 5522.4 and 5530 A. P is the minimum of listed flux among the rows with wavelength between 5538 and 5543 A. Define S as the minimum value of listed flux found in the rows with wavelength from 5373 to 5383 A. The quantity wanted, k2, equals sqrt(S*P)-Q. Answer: 1.1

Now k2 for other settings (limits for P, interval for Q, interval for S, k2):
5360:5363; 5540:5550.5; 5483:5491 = 0.0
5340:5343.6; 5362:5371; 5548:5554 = 0.1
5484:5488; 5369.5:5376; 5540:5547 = 0.1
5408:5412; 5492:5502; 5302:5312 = 0.6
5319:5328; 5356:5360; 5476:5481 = -0.5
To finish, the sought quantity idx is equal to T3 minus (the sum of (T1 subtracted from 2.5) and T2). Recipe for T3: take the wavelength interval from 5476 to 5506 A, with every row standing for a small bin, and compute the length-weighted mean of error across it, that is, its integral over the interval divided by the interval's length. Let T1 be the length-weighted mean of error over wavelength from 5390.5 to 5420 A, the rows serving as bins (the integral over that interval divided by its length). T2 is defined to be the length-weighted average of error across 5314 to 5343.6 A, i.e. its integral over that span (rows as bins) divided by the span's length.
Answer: -1.97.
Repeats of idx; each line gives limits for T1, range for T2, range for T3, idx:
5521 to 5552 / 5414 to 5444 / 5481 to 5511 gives -1.87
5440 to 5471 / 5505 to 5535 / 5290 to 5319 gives -1.99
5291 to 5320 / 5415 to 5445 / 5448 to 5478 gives -1.93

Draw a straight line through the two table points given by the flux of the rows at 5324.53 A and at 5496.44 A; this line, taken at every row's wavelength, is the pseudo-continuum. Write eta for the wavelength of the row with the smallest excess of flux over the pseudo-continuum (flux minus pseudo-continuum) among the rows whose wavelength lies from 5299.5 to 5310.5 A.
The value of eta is 5306.17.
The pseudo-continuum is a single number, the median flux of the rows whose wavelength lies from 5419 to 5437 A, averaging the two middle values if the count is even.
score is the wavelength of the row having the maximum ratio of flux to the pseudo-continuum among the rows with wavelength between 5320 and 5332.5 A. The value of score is 5322.08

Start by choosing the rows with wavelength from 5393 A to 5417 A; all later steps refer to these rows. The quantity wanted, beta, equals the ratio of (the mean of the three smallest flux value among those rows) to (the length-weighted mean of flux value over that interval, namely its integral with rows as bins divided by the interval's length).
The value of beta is 0.91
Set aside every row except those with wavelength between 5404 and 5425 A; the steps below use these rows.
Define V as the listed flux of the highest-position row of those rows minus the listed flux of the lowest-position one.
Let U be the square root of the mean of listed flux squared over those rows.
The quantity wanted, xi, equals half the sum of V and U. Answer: 3.75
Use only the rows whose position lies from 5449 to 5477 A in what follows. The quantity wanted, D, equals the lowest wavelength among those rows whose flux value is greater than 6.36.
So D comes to 5449.81 A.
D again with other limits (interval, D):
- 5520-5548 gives 5521.81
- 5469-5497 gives 5469.93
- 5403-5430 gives 5403.58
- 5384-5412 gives 5384.95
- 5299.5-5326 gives 5300.07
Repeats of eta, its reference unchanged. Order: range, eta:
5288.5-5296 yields 5292.75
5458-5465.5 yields 5458.60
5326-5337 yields 5330.67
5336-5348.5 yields 5339.26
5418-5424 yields 5422.27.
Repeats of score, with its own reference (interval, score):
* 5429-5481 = 5434.77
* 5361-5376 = 5372.56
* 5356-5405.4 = 5372.56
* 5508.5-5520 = 5516.73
